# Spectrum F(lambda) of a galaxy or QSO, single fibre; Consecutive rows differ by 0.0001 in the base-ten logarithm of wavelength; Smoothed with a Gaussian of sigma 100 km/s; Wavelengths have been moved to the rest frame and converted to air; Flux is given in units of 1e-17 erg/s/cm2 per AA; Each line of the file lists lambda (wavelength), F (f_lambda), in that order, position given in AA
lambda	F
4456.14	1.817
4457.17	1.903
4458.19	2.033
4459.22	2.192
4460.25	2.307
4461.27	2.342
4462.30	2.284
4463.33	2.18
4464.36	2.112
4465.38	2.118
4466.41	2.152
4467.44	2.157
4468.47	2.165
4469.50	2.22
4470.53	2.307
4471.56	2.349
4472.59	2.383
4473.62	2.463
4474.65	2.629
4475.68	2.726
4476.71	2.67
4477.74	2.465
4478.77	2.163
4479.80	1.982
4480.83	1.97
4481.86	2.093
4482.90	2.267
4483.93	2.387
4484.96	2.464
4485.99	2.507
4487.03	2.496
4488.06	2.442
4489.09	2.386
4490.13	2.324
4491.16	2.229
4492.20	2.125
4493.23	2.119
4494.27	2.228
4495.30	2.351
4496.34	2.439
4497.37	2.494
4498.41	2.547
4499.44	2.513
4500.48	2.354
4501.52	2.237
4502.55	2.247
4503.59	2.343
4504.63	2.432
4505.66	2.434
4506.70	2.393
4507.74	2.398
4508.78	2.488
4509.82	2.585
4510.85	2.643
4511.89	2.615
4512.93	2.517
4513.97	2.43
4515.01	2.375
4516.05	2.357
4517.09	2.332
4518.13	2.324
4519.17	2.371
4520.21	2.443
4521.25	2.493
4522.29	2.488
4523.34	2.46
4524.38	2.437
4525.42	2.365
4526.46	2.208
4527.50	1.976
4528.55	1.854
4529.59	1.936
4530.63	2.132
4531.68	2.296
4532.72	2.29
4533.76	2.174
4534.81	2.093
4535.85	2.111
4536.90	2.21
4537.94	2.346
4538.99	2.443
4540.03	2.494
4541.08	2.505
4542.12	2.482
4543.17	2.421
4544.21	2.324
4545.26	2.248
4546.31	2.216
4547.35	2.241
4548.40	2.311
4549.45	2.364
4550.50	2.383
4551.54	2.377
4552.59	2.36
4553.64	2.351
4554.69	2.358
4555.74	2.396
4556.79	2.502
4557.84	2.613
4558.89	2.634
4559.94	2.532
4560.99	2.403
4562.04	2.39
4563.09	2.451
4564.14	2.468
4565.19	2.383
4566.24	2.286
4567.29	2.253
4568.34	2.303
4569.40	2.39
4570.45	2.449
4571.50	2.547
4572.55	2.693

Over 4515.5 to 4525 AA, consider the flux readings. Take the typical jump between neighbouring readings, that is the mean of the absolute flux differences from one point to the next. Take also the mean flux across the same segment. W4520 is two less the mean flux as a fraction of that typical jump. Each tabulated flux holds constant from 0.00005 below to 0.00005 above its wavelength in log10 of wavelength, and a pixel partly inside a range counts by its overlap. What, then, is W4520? -73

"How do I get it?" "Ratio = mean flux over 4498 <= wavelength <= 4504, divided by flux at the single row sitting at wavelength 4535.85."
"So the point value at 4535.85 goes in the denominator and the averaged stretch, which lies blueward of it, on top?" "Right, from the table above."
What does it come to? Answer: 1.12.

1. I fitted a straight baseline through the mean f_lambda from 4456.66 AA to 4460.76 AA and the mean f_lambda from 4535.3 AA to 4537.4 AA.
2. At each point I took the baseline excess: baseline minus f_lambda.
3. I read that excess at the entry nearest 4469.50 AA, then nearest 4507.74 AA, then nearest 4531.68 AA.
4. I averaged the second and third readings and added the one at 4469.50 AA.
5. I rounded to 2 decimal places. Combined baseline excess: -0.30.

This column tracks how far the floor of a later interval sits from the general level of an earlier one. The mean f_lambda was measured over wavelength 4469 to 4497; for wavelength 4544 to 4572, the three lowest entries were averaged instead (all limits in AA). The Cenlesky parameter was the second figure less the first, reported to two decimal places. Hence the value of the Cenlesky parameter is -0.11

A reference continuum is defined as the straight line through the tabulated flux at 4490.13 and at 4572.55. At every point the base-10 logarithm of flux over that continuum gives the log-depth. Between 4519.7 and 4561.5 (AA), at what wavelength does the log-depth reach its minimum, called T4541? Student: 4528.55 AA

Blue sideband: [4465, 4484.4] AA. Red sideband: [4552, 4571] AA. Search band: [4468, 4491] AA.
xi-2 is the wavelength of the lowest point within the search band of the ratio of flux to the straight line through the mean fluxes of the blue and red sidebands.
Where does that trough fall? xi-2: 4480.83 AA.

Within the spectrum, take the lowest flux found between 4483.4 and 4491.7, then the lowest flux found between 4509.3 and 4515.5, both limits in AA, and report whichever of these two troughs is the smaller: 2.23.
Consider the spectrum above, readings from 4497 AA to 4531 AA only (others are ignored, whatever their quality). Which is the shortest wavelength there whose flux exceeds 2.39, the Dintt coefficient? 4497.37 AA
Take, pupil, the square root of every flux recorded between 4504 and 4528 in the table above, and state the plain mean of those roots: 1.55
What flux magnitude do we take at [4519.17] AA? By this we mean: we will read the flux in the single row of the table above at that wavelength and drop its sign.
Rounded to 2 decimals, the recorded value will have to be 2.37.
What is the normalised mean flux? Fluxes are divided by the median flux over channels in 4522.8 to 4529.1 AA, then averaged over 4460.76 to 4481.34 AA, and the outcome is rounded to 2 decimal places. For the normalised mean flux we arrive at 1.00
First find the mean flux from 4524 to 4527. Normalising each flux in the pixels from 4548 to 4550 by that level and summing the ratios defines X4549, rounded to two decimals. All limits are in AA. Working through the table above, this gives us 2.00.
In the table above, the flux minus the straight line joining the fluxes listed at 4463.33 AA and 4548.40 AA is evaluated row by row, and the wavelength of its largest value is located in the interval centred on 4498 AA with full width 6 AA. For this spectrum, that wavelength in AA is 4498.41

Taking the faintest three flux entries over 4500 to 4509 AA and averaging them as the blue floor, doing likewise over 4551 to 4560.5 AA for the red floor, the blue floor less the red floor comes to -0.081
